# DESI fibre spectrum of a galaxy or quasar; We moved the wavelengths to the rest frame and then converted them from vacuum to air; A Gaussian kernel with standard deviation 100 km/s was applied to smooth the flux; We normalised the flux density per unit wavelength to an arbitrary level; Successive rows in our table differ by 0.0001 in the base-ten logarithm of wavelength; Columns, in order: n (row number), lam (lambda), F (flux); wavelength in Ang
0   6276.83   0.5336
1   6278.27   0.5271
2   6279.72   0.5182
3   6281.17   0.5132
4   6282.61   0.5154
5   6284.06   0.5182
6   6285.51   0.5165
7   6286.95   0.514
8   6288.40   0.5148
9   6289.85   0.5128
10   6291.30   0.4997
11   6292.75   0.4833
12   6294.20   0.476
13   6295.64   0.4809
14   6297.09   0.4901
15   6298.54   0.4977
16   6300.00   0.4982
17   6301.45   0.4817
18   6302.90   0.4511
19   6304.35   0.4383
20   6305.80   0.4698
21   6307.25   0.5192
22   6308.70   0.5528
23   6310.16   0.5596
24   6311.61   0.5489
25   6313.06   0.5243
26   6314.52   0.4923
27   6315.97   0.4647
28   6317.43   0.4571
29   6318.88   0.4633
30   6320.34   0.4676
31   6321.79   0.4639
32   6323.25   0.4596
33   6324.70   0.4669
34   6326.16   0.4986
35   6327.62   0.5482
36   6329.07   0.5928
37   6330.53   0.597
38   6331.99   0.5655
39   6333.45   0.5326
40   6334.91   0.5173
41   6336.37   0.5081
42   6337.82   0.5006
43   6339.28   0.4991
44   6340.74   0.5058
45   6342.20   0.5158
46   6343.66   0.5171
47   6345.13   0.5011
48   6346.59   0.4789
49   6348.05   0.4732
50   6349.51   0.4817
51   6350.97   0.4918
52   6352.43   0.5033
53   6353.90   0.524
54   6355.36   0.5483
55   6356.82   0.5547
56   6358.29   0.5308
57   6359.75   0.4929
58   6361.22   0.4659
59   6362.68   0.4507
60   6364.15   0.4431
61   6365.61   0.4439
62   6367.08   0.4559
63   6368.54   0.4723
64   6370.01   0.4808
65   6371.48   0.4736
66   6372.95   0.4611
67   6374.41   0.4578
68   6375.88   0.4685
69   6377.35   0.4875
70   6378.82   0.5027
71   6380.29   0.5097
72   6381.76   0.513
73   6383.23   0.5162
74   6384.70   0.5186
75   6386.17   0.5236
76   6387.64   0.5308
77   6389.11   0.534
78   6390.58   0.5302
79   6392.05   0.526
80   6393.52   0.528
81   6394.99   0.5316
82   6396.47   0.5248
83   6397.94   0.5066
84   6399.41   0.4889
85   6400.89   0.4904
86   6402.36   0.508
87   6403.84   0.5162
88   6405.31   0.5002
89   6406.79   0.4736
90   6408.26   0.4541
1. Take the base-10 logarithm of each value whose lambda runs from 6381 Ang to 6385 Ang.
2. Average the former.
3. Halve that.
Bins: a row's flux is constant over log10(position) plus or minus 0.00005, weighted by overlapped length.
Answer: -0.144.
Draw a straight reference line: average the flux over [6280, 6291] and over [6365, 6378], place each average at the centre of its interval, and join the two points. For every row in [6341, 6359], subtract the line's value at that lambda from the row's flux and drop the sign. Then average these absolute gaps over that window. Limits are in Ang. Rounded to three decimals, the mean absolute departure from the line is 0.033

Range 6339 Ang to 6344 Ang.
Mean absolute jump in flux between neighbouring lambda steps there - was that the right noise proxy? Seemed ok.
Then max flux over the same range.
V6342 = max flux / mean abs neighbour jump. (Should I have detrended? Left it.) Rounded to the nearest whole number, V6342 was 86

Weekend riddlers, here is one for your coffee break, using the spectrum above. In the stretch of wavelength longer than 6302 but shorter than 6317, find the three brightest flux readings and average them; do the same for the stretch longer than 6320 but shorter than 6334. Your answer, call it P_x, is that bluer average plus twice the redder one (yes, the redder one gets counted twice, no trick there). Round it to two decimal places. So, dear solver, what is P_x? 1.72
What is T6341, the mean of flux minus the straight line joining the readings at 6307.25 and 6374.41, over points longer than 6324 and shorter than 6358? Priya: 0.03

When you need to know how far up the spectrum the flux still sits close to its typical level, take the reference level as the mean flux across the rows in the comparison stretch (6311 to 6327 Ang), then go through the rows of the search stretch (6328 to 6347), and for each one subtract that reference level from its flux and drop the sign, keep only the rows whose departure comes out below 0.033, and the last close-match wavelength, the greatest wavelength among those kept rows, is 6346.59 Ang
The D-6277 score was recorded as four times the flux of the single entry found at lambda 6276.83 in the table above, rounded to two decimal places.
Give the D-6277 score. 2.13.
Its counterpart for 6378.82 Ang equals 2.01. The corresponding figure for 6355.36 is 2.19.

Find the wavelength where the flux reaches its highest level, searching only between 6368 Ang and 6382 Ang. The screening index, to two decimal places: 6381.76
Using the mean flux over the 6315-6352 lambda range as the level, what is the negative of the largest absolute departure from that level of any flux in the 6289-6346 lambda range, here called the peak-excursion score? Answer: -0.09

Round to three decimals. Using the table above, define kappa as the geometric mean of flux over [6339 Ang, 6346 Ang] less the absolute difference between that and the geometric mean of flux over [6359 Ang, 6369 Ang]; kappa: 0.460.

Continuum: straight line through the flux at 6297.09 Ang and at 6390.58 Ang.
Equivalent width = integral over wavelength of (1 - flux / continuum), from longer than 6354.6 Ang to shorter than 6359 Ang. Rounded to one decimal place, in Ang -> -0.2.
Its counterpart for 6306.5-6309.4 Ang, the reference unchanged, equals -0.2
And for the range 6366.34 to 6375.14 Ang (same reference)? 0.9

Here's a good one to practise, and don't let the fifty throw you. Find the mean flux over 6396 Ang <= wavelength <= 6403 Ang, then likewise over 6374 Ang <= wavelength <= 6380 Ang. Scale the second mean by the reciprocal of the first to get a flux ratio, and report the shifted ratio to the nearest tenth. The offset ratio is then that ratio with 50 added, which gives 51.0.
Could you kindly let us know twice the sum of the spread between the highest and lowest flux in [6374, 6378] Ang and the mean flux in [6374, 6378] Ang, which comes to 1.00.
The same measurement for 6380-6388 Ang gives 1.08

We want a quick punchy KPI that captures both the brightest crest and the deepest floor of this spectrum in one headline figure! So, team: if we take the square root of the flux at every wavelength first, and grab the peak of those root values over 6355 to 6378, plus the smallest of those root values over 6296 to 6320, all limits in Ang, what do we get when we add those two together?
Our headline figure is 1.41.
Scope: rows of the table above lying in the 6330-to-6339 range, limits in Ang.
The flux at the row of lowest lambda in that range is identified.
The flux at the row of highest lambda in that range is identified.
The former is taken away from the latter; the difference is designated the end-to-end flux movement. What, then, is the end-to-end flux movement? -0.10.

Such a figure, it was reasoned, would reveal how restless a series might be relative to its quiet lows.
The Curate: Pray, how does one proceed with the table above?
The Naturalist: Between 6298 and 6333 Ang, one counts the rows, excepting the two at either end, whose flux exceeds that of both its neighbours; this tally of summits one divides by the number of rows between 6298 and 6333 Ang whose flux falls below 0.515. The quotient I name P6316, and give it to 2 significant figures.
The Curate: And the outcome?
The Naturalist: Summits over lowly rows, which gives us 0.27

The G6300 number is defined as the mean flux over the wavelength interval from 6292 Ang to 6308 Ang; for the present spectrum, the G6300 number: 0.481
